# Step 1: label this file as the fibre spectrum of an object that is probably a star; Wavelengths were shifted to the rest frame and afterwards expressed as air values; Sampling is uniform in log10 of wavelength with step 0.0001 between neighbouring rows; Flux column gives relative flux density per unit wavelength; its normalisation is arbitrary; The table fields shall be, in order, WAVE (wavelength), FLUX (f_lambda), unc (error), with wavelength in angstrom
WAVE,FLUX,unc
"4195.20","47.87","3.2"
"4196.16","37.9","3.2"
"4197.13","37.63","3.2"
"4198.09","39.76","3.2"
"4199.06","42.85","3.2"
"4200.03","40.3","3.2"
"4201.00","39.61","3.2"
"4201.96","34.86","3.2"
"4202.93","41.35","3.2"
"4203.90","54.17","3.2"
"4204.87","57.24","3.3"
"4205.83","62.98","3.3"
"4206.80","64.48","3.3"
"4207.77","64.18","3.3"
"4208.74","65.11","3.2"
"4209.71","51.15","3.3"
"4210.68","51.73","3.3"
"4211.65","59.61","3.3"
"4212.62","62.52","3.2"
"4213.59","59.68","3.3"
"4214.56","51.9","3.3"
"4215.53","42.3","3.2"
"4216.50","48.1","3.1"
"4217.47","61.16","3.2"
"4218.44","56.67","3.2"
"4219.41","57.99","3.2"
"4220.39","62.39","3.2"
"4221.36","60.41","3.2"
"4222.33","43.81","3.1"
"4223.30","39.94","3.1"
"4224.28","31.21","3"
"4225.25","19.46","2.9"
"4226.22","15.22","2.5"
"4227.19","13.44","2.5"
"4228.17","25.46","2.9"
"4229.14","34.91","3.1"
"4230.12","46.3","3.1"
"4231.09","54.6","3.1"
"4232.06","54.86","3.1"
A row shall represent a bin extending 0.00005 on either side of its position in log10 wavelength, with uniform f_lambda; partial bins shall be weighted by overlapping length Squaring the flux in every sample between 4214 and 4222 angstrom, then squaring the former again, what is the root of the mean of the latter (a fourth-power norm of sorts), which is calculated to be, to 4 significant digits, 3160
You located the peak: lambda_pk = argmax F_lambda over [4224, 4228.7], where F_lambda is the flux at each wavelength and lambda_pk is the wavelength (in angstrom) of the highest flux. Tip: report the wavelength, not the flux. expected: 4224.28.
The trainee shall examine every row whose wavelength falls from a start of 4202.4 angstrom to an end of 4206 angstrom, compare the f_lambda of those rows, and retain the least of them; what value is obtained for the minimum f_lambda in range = 41.35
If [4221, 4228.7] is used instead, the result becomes 13.44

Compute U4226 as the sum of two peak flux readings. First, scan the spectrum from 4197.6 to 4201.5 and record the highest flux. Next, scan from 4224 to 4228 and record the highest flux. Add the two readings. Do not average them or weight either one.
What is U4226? 74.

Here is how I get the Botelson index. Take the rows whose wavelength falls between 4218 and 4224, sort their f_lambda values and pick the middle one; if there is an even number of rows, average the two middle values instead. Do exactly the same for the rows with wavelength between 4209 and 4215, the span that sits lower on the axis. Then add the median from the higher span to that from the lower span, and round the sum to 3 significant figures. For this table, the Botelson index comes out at 113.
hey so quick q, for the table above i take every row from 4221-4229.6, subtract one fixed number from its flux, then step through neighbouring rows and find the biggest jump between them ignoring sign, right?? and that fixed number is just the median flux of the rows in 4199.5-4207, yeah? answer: 16.6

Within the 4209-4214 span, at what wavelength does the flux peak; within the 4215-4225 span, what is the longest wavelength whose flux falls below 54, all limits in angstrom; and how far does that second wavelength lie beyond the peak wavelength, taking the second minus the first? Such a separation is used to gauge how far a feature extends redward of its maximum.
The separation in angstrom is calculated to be 11.7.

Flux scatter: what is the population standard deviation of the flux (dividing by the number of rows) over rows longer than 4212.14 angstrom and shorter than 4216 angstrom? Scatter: 7.8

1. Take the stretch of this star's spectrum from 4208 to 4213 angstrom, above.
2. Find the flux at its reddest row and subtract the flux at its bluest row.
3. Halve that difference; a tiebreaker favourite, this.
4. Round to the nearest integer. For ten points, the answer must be -1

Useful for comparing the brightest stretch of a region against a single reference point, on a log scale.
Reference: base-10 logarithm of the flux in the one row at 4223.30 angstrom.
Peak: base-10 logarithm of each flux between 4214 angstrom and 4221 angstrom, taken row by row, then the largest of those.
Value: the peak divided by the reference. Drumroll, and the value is 1.12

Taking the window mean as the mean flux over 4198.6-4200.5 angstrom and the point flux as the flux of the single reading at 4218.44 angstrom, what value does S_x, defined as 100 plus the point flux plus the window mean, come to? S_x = 198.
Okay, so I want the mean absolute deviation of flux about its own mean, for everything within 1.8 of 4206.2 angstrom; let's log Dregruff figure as 2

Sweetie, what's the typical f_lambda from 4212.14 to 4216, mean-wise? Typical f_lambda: 54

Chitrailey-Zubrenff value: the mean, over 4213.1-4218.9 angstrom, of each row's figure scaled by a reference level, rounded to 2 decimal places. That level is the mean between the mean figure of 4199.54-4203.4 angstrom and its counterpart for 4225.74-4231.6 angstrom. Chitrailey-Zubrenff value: 1.51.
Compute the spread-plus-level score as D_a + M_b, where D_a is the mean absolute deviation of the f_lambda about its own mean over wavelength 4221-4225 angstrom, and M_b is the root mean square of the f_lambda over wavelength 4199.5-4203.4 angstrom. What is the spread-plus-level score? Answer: 47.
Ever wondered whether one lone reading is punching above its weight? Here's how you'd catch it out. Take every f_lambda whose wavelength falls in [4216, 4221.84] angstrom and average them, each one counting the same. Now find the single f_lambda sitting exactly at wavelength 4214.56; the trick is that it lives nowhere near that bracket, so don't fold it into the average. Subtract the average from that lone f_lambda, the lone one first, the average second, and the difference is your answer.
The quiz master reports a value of -6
